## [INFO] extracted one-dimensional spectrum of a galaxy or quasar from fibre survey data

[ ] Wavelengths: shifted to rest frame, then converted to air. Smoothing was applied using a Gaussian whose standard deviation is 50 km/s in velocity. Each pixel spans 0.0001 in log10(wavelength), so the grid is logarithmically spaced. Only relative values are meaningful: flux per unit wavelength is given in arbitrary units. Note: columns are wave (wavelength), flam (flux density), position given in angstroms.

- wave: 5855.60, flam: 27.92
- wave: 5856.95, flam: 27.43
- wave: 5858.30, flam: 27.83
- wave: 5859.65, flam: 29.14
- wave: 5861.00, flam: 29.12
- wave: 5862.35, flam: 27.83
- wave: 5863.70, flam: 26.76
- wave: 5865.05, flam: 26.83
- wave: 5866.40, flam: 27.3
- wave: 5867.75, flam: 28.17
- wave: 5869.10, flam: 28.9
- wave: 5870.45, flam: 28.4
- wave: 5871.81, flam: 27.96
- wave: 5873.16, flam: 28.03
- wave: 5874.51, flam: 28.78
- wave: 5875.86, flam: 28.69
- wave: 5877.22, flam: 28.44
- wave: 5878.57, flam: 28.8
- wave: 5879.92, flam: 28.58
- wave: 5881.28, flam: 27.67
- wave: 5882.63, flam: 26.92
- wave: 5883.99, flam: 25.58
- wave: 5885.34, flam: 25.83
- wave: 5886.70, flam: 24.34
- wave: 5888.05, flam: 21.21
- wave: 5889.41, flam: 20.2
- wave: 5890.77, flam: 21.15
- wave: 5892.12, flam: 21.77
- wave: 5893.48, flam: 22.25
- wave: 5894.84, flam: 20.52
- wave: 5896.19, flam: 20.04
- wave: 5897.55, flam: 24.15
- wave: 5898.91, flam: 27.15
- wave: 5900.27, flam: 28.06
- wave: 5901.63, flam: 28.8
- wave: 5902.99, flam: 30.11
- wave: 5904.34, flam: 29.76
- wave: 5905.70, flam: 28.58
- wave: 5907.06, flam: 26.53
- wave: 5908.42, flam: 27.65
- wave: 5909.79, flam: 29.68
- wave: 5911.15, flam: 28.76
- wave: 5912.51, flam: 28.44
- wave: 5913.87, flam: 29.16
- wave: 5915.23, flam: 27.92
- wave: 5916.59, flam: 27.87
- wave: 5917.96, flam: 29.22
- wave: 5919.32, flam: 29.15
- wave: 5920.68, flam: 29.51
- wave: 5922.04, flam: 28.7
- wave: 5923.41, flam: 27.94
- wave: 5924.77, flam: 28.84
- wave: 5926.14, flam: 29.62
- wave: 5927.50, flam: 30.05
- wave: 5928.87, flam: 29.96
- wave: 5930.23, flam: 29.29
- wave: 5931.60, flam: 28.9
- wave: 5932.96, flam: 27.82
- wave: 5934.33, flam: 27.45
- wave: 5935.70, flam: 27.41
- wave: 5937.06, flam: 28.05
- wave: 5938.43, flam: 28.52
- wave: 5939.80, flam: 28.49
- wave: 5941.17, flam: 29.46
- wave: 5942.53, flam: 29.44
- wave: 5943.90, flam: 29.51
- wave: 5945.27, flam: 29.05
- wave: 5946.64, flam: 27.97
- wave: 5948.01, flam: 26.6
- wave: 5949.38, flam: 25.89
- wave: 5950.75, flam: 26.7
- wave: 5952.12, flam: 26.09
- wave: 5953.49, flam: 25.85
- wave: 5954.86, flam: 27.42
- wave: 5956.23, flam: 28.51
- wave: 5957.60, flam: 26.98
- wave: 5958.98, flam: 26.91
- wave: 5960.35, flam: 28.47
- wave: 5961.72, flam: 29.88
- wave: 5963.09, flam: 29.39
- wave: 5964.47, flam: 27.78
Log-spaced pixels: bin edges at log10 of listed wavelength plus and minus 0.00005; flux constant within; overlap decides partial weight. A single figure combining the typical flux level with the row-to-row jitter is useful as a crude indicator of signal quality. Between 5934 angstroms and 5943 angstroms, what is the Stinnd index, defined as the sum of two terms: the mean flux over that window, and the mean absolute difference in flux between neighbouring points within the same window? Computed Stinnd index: 28.8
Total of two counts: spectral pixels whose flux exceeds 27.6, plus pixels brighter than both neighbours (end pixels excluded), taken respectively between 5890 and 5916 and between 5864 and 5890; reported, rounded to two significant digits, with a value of 15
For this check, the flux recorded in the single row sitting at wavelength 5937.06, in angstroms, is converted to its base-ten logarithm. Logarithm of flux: 1.45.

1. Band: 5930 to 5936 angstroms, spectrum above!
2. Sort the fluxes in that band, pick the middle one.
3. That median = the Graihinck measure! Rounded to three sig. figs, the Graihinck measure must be 27.8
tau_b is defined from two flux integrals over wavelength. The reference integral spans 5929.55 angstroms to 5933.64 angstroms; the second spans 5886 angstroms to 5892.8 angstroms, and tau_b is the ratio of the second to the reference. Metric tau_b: 1.3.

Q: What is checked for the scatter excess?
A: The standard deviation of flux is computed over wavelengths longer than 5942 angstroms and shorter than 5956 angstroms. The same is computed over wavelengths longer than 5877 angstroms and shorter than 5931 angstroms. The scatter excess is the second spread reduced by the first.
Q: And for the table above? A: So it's 2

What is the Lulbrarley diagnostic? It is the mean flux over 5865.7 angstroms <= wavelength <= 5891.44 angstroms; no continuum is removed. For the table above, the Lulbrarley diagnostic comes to 26.6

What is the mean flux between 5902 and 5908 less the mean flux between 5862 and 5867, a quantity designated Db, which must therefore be 1.6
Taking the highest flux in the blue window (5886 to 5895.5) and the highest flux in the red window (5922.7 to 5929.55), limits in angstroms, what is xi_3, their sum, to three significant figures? 54.4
